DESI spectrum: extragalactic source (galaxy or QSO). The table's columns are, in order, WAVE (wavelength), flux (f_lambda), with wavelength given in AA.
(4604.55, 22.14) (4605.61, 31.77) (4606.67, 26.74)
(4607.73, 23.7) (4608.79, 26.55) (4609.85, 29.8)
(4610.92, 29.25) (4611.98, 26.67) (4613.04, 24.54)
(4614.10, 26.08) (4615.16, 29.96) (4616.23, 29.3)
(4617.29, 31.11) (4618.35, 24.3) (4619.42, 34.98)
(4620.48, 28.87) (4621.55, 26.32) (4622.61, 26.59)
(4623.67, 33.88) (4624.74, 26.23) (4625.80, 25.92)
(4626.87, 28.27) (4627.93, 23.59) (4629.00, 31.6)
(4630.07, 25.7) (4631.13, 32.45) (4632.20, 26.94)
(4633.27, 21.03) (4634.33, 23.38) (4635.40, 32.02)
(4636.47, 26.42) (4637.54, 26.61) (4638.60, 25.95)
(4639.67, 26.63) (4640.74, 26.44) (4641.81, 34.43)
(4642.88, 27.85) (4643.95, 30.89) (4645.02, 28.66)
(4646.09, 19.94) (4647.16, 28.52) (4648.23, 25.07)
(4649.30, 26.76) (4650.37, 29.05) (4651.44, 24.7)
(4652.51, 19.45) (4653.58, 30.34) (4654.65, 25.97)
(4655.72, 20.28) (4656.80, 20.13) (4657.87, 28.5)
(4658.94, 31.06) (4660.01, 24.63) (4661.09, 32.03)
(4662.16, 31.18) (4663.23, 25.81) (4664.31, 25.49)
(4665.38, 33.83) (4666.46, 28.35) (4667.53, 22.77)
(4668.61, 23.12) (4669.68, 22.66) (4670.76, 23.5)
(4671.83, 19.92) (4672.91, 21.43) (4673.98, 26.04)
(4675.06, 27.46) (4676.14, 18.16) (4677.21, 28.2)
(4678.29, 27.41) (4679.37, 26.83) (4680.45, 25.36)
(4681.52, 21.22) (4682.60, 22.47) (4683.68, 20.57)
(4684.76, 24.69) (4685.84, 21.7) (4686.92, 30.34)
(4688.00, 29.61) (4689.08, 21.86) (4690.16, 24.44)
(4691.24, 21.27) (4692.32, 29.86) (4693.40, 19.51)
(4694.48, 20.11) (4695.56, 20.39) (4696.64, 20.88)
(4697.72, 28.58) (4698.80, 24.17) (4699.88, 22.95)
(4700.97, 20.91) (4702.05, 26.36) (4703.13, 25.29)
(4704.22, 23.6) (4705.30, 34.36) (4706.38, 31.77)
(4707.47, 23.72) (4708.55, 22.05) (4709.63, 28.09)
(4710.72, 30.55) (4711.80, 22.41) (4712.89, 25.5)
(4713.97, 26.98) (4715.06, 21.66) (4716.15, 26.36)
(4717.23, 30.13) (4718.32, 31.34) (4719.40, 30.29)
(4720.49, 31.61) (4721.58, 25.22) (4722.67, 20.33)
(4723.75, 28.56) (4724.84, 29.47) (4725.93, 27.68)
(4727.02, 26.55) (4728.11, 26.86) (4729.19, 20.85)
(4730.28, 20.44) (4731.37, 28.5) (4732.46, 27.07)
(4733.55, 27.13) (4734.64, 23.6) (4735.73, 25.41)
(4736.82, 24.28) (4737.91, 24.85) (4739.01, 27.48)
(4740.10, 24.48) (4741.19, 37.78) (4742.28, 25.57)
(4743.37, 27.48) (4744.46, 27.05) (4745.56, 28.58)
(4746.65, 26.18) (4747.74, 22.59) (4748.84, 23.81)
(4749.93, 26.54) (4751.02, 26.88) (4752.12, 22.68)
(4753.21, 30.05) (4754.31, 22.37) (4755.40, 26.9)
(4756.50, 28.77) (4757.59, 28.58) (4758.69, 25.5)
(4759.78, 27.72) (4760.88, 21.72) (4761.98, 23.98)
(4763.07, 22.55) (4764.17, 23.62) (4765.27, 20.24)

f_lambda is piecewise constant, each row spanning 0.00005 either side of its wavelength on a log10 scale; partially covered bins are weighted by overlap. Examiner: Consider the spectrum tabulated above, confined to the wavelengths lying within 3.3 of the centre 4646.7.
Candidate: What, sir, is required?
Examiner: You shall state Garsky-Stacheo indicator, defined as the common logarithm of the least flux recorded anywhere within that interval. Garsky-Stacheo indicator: 1.30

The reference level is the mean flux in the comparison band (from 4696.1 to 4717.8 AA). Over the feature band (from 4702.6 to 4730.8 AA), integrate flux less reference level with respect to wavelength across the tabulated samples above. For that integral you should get 22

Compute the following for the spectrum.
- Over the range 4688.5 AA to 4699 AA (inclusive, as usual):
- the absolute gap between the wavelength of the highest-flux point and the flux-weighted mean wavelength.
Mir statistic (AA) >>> 1.7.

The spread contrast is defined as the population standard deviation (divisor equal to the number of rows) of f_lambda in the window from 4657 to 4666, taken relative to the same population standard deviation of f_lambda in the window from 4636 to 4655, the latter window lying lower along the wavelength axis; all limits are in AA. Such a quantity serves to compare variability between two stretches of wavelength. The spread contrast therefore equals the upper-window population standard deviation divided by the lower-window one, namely 0.9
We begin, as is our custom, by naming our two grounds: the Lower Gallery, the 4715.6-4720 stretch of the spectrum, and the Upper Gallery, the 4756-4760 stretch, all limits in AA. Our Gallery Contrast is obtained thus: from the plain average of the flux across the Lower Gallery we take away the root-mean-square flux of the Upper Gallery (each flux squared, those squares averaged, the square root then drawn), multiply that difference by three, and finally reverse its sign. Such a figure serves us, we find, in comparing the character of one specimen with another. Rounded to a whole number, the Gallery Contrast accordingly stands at -6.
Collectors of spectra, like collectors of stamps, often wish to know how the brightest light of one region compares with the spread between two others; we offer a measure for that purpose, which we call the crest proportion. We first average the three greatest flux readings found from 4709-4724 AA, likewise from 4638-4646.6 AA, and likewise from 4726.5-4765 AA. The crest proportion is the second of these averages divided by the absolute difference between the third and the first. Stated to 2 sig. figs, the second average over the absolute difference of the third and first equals 30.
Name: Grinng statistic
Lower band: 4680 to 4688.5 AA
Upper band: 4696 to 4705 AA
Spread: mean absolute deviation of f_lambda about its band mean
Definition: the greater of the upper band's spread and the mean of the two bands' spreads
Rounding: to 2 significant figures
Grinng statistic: 2.5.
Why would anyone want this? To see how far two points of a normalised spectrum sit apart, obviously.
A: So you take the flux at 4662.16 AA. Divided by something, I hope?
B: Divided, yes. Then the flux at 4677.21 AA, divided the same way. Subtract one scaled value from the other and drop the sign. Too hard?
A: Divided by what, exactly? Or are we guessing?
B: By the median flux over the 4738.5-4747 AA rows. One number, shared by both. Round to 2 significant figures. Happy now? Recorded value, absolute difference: 0.11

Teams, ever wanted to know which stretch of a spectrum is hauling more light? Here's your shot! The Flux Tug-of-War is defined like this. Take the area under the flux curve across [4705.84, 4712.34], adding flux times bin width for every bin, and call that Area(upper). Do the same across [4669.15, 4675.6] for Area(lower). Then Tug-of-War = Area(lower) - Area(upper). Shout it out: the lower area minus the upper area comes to -20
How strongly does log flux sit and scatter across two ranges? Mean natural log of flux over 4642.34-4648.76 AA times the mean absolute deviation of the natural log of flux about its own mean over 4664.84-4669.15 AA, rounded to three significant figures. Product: 0.492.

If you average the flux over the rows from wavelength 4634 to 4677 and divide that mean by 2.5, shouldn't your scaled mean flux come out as 10.5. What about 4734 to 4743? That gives 10.7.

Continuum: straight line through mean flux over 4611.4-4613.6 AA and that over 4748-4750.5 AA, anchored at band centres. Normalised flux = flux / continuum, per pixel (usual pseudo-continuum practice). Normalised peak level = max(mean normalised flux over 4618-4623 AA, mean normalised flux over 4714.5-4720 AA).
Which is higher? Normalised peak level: 1.11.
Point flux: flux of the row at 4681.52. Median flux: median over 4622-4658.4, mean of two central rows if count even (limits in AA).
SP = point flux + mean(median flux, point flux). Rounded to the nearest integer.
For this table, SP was 45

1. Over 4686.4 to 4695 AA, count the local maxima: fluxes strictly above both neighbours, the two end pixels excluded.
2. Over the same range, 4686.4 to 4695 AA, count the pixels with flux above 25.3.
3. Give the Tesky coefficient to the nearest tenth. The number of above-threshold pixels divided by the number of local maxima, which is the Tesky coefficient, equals 1.5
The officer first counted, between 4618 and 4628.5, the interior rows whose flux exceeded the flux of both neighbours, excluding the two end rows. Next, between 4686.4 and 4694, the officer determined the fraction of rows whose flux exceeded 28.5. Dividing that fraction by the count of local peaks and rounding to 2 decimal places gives 0.14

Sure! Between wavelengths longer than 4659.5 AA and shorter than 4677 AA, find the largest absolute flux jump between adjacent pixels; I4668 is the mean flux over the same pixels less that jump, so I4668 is 16.1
